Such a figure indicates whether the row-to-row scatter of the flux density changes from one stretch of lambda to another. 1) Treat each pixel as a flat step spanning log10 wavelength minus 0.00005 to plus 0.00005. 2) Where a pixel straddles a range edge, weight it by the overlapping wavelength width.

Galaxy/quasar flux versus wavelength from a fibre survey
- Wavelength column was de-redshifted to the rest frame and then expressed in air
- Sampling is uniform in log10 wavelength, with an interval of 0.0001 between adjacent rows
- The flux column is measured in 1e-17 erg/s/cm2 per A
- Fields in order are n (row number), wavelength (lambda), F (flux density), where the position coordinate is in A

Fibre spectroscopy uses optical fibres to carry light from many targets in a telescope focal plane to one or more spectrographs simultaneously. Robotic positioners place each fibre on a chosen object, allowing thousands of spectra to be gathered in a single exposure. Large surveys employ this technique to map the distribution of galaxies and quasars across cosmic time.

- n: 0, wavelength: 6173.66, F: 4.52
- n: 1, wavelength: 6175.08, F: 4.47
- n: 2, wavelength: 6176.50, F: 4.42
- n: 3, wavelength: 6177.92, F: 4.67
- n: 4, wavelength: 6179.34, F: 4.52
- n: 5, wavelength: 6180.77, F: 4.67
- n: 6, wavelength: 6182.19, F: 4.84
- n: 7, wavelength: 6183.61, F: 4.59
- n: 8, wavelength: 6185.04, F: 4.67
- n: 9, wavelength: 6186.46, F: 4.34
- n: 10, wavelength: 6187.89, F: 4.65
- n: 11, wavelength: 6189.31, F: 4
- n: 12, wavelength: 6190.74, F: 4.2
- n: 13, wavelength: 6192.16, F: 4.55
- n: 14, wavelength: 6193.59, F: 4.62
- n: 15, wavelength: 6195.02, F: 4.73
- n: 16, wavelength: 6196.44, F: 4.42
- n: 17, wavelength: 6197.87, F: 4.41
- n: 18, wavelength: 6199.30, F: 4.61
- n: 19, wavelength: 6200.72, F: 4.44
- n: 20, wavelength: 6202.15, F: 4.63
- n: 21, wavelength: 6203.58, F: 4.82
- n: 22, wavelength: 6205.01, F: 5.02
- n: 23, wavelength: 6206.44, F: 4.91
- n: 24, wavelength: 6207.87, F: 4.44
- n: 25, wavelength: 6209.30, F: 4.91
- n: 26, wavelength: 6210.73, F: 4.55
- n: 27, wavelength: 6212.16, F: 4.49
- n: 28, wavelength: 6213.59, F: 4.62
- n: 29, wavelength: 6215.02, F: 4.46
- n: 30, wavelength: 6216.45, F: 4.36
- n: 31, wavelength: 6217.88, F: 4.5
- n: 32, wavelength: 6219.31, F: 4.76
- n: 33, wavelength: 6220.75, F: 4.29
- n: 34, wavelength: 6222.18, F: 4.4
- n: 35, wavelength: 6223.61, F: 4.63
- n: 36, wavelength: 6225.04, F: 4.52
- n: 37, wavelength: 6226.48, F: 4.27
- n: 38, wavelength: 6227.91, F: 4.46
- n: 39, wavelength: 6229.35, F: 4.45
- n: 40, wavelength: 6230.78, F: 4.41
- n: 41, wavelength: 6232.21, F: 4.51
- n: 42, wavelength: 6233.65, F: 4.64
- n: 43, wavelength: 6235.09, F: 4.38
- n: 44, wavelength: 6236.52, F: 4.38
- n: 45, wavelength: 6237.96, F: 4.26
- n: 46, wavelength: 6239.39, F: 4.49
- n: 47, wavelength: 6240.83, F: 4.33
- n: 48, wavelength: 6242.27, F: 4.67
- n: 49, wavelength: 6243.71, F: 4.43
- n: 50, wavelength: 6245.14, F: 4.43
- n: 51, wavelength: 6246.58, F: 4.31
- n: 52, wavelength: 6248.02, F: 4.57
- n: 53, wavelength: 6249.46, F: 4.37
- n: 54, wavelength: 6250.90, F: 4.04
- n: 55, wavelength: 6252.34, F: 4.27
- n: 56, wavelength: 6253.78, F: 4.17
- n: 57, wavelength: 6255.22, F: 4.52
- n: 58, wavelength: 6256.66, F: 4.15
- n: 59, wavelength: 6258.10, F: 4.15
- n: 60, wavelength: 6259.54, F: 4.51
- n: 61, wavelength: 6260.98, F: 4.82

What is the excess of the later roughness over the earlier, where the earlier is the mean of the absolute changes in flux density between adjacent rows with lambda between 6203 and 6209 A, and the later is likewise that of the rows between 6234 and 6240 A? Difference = -0.14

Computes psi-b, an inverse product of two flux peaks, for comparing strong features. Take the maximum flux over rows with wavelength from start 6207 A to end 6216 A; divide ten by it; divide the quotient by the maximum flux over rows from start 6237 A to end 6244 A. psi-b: 0.436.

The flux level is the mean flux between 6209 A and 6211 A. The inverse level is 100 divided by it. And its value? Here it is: 21.1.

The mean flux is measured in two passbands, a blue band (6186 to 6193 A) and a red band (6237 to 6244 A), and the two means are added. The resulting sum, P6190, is 8.78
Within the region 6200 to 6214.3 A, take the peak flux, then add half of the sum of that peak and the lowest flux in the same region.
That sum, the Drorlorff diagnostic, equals 9.75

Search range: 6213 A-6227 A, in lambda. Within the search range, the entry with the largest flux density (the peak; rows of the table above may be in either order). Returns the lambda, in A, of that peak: 6219.31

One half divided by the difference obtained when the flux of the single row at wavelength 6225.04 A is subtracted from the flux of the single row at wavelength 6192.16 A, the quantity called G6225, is 16.7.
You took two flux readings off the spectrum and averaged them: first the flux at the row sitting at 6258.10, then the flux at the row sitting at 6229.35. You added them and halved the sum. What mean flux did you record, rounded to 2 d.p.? 4.30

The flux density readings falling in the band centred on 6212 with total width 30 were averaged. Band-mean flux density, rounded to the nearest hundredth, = 4.57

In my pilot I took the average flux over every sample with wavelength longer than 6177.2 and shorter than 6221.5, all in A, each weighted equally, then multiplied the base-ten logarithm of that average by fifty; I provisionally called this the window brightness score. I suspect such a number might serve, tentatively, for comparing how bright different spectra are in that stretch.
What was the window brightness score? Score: 33.0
